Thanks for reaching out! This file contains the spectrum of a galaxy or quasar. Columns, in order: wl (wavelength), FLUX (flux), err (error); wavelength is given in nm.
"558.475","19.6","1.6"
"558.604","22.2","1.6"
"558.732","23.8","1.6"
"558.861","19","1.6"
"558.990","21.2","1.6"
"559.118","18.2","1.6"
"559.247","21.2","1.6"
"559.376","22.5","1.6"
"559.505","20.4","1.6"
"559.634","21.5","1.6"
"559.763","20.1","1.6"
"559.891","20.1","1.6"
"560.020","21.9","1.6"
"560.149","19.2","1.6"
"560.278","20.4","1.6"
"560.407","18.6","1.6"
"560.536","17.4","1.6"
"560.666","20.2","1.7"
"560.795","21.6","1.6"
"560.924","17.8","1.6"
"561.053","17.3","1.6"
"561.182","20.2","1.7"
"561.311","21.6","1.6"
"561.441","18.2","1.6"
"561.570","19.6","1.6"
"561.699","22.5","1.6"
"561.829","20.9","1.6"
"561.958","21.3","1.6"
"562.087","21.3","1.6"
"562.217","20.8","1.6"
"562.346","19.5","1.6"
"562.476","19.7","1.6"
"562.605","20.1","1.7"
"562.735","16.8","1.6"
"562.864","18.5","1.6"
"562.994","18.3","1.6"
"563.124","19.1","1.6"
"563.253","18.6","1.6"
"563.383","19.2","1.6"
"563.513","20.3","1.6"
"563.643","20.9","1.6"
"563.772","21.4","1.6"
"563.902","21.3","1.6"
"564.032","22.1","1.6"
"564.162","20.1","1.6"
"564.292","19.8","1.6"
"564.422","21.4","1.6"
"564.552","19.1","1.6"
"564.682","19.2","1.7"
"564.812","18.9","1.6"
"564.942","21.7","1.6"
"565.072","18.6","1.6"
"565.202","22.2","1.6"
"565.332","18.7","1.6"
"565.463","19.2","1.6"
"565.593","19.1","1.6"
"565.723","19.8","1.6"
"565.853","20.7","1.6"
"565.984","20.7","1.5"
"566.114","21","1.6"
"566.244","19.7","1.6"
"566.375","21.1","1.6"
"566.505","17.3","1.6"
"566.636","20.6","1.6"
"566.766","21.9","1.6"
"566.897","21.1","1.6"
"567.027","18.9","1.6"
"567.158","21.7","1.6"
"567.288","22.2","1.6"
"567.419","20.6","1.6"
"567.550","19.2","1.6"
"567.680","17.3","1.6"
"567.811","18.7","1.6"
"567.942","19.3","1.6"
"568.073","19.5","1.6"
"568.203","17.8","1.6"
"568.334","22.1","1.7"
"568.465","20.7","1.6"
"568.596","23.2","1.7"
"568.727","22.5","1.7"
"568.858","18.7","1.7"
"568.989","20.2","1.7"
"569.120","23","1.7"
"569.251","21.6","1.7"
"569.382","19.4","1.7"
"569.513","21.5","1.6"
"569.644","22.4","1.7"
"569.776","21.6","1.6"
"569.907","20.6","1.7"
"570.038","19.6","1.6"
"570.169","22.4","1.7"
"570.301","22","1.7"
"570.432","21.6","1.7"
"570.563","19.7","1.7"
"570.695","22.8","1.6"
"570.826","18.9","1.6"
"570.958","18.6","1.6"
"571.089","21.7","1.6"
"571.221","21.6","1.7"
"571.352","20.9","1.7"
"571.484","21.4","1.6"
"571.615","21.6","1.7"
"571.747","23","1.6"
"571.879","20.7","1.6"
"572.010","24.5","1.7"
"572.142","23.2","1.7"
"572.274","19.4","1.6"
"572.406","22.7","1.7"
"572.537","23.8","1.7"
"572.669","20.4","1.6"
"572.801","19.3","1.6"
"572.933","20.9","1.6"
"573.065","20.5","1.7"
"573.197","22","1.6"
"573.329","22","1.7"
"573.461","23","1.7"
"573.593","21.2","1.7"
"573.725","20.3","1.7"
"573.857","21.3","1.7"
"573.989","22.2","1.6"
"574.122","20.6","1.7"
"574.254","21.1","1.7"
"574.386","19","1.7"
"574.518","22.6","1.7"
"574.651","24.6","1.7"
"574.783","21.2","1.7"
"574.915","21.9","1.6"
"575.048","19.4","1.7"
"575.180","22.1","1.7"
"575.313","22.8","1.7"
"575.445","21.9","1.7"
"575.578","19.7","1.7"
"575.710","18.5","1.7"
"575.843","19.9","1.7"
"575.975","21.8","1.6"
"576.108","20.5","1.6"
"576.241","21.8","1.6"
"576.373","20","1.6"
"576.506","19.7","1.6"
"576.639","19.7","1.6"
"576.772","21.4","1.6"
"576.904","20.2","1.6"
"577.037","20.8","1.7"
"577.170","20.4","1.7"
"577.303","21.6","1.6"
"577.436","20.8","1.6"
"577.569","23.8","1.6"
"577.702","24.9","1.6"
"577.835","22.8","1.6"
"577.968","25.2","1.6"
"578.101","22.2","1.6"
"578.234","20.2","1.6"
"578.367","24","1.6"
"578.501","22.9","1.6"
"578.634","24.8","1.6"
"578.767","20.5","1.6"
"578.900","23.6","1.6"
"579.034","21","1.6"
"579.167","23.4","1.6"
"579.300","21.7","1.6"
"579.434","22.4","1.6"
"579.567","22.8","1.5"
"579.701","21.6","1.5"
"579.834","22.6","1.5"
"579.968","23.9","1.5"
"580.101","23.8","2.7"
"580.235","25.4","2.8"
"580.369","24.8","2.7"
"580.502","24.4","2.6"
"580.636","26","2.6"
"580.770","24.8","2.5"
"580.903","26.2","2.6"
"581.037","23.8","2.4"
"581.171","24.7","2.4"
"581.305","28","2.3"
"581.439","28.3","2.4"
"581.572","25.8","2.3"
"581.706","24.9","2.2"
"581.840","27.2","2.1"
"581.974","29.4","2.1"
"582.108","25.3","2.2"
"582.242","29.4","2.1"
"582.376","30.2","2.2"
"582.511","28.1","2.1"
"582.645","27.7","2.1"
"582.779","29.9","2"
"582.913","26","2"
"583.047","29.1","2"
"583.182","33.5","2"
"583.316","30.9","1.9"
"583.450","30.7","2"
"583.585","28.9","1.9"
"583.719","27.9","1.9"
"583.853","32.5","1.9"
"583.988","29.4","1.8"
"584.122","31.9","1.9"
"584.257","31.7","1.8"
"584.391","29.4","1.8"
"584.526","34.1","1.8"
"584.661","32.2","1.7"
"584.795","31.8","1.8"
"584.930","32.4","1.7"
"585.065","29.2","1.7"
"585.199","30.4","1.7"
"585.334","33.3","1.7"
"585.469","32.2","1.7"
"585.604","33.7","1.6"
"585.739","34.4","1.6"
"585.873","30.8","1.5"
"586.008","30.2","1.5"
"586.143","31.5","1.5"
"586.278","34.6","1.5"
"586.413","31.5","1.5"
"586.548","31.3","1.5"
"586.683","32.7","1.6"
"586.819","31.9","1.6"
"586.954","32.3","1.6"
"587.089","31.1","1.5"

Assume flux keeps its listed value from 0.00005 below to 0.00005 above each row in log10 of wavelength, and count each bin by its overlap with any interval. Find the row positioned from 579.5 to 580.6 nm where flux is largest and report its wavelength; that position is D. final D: 580.235 nm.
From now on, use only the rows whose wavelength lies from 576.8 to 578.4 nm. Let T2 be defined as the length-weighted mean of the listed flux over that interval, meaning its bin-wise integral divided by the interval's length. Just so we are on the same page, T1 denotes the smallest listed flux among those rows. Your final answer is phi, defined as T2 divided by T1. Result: 1.10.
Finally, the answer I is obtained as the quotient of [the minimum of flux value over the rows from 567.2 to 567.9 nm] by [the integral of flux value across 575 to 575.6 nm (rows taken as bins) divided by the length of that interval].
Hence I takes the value 0.81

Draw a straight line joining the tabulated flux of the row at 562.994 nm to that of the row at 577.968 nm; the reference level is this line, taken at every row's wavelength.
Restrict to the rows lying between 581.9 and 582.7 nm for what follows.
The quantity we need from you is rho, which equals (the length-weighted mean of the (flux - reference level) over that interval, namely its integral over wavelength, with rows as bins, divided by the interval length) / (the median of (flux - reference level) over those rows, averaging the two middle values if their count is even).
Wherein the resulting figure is 0.76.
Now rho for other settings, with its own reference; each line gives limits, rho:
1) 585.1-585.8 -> 0.84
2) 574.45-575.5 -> 0.95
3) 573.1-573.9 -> 1.01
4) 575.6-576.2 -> 0.99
